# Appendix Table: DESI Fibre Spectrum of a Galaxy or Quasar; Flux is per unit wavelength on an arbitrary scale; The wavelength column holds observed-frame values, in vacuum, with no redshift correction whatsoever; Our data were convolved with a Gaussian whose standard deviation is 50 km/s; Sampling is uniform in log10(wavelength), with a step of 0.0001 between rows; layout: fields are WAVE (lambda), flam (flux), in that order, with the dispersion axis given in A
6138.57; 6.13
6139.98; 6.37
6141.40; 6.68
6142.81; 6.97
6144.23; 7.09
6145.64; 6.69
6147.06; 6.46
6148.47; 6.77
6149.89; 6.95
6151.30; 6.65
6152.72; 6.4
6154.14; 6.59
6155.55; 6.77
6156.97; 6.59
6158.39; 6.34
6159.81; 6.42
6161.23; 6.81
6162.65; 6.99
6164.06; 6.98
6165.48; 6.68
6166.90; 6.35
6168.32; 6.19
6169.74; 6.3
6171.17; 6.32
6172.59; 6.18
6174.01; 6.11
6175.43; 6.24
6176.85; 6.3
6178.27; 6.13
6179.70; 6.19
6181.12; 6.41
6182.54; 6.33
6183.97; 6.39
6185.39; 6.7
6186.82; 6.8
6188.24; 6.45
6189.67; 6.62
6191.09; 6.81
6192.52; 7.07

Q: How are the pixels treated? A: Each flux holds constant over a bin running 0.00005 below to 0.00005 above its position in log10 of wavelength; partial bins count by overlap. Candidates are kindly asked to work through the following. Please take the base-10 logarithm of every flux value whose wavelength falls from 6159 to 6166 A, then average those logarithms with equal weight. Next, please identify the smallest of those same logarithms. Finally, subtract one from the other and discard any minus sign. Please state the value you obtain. 0.023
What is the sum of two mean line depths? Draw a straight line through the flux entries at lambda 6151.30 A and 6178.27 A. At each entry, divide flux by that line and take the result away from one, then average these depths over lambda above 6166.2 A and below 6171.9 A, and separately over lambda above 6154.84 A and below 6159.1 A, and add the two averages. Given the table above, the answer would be -0.001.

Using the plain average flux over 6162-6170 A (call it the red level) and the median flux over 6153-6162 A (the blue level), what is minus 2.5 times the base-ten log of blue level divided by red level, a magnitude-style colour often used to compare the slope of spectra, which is 0.00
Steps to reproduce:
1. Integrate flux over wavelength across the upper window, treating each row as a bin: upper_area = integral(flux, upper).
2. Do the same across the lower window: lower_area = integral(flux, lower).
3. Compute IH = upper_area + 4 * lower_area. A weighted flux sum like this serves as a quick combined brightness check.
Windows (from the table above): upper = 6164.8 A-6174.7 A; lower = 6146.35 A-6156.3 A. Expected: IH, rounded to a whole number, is 327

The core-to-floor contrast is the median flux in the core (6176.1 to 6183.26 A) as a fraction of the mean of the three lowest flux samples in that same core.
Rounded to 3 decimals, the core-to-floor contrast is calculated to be 1.015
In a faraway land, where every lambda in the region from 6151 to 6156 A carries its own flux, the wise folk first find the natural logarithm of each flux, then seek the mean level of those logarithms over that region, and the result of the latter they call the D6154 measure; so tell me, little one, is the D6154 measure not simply 1.89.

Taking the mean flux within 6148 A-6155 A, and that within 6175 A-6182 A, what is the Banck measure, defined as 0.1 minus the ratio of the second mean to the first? -0.84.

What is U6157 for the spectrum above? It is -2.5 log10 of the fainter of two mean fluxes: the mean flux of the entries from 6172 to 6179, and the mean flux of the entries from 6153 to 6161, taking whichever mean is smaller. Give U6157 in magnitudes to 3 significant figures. -1.98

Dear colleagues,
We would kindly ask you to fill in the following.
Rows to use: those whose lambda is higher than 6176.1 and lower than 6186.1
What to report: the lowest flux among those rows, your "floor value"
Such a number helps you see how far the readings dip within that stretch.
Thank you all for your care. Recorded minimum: 6.13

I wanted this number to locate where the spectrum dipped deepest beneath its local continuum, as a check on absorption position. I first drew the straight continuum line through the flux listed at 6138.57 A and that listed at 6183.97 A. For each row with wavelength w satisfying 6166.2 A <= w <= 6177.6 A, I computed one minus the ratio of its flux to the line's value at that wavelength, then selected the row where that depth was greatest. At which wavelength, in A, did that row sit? 6174.01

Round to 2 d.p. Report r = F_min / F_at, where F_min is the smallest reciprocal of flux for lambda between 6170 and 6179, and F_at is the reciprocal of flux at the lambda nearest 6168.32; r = 0.98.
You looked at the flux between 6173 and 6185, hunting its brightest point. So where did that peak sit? 6181.12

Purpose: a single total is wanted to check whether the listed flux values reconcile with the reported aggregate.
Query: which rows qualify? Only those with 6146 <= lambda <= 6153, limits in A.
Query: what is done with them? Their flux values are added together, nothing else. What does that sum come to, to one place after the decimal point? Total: 33.2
